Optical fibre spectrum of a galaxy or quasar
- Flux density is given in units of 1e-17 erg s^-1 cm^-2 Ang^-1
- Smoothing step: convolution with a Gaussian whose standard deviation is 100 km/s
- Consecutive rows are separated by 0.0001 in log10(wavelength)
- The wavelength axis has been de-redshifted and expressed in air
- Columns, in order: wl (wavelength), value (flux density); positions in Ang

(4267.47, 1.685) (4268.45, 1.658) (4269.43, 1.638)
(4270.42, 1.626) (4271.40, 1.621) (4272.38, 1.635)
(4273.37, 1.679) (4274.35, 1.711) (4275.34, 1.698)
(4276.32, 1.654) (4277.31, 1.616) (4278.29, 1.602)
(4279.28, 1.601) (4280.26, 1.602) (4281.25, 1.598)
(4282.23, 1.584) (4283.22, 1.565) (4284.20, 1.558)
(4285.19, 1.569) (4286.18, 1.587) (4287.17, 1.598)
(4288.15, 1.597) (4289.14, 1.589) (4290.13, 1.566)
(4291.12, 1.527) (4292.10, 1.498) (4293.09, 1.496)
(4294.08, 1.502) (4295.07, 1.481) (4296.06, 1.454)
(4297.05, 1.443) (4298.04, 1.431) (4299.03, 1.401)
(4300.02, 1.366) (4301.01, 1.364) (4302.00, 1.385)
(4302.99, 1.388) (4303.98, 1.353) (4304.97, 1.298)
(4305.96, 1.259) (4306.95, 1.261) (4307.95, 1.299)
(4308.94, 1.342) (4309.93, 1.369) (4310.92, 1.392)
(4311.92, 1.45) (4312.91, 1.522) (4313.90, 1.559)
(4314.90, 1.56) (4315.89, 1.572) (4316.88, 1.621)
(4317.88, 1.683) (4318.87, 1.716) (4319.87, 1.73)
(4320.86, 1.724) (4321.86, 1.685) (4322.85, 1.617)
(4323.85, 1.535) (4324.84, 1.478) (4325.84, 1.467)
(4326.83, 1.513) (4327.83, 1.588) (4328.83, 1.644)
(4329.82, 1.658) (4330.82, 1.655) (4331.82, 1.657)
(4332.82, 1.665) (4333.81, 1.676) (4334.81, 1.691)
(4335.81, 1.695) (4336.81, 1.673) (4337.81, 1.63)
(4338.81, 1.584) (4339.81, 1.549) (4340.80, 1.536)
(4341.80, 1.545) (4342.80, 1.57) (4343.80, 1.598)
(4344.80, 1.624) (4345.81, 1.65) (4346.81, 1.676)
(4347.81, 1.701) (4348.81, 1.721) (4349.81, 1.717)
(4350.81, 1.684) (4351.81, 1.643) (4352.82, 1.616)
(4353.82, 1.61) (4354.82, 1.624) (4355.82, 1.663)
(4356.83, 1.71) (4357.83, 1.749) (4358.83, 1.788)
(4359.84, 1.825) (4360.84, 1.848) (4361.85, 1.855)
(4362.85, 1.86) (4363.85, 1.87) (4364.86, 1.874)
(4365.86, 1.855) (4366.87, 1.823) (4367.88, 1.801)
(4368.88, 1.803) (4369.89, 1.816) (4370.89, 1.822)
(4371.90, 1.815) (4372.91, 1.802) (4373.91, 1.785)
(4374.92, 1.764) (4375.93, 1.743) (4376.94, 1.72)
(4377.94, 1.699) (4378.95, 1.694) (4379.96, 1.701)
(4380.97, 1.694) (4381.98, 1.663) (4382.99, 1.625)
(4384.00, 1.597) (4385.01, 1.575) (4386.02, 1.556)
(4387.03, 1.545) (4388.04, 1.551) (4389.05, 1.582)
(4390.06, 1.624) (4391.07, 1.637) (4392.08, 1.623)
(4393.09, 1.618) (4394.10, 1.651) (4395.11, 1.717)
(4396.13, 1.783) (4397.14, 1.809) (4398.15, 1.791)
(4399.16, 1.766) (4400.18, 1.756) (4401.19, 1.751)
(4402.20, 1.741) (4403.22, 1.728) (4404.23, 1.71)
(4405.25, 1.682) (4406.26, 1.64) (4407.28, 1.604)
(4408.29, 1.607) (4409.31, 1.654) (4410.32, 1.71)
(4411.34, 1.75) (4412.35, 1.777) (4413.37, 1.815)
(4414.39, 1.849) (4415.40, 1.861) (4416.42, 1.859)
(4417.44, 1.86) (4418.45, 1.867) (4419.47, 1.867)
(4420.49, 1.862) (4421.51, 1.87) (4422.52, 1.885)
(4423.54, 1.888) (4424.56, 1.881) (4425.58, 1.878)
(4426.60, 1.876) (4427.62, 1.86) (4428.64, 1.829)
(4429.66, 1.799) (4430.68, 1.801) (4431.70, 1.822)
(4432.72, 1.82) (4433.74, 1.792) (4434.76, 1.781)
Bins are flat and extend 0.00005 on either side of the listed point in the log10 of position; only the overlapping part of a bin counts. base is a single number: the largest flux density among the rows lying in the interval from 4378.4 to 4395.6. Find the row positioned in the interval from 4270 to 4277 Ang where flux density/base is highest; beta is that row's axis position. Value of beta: 4274.35 Ang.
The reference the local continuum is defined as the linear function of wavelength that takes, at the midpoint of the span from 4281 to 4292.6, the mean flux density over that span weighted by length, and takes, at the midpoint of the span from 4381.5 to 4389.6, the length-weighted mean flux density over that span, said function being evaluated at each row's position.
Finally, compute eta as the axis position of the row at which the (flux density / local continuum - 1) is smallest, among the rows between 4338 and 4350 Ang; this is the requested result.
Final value 4340.80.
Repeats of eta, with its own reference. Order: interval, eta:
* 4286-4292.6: 4292.10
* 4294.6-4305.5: 4304.97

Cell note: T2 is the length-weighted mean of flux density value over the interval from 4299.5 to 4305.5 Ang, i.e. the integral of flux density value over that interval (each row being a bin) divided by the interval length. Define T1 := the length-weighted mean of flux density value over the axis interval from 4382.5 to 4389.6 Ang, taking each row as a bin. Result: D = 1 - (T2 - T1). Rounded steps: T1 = 1.576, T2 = 1.36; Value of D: 1.22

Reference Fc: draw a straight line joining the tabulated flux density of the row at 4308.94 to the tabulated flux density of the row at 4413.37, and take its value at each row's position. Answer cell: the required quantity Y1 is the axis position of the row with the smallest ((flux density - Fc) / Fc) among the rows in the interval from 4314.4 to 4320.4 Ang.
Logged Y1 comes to 4314.90 Ang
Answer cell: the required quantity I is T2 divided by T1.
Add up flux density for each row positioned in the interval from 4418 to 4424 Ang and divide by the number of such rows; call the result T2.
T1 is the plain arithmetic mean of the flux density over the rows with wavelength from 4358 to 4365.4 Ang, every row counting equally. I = 1.01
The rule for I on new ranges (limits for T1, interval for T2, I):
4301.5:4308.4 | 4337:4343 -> 1.19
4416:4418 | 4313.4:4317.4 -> 0.85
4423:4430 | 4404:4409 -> 0.89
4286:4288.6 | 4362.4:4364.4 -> 1.17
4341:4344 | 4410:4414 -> 1.12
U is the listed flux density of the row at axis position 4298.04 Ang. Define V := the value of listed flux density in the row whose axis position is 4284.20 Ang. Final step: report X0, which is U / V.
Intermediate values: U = 1.431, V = 1.558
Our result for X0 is 0.92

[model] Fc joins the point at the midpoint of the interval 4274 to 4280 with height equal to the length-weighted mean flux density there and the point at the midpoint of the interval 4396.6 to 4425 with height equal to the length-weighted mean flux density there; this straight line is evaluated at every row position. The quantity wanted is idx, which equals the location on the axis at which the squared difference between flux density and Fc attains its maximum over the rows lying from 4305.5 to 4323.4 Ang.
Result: 4305.96 Ang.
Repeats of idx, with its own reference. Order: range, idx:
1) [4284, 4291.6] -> 4291.12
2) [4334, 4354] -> 4340.80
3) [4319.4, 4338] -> 4325.84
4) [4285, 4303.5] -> 4301.01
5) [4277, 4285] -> 4284.20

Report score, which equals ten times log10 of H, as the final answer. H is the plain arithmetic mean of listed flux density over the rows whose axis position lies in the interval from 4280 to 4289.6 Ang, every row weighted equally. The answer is 2.00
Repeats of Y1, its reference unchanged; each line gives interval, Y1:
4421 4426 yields 4425.58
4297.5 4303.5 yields 4301.01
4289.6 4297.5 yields 4297.05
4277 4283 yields 4282.23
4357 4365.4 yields 4357.83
